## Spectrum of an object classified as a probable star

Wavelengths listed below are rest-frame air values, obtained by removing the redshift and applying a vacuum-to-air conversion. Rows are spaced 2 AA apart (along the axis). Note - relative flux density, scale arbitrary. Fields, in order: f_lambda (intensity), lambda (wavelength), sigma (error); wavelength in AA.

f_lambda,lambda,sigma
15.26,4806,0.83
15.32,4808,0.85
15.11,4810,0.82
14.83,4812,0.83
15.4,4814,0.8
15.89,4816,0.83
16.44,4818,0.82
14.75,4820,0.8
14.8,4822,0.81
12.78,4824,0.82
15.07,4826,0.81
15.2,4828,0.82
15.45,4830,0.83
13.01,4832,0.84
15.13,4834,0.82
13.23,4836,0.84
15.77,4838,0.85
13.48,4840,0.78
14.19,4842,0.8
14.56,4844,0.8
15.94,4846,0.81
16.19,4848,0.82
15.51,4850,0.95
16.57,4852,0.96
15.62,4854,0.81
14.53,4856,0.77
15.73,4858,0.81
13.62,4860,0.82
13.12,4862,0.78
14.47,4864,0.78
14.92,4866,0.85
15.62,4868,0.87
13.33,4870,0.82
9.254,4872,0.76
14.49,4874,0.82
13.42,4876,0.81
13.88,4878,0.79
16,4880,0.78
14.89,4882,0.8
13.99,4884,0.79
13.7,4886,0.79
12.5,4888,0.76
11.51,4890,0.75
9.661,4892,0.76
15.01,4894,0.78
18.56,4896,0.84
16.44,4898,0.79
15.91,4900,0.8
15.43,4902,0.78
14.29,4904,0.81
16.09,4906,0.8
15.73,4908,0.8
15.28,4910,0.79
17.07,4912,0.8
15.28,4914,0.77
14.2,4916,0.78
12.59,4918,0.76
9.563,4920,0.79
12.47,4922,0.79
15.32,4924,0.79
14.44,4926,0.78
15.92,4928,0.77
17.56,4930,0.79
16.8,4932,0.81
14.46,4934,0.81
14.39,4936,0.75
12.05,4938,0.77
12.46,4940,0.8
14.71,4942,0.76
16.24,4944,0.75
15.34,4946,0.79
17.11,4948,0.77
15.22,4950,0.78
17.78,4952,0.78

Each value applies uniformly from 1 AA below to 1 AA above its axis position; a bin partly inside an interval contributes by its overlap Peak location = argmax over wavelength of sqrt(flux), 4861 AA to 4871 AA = 4868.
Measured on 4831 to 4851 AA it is 4848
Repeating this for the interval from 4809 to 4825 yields 4818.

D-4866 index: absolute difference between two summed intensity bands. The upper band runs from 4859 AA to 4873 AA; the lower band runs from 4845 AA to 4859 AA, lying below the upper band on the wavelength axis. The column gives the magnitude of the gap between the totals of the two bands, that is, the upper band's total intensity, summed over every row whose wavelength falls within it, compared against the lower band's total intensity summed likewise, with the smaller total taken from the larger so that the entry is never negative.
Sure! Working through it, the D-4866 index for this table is 16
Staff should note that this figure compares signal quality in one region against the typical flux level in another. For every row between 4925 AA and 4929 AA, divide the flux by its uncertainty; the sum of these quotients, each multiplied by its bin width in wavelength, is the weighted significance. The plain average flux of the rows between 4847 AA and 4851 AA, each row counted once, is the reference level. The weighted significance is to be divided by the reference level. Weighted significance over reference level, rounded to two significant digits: 4.9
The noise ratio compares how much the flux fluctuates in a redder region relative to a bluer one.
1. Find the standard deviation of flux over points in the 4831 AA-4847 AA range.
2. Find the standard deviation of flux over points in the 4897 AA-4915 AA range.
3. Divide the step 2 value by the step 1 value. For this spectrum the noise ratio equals 0.70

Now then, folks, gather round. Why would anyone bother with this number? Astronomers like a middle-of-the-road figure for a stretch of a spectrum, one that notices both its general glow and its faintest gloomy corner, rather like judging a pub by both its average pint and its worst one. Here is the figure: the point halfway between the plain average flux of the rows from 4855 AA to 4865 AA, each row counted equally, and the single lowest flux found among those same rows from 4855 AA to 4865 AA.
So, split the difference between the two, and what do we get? 13.7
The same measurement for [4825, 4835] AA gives 13.9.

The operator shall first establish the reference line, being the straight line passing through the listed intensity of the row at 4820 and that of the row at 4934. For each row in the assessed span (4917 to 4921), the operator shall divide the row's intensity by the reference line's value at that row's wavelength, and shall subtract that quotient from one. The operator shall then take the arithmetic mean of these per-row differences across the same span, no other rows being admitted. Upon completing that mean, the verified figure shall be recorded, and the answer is 0.24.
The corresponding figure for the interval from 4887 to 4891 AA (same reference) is 0.18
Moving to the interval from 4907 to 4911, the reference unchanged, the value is -0.07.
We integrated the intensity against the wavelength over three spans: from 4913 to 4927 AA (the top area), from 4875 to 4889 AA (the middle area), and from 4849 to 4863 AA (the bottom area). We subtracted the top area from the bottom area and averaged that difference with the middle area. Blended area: 109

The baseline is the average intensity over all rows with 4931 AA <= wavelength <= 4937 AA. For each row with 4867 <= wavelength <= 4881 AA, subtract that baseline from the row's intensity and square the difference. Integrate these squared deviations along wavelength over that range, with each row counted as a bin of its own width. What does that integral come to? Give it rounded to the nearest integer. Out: 91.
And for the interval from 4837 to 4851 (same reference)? 13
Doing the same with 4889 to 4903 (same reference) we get 116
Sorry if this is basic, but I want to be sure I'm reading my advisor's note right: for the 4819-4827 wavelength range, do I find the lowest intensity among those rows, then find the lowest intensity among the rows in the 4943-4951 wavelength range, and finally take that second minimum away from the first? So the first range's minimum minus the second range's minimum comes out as -2.4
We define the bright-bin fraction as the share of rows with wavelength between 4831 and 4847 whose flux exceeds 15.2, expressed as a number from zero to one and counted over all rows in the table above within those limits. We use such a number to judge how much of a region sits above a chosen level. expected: 0.25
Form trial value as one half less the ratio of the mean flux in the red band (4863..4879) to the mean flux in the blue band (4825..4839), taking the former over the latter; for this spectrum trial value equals -0.43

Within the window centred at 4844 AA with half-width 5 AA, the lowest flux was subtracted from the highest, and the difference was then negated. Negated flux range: -2.7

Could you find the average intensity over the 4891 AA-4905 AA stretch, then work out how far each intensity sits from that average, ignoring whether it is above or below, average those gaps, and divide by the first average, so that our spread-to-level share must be 0.12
